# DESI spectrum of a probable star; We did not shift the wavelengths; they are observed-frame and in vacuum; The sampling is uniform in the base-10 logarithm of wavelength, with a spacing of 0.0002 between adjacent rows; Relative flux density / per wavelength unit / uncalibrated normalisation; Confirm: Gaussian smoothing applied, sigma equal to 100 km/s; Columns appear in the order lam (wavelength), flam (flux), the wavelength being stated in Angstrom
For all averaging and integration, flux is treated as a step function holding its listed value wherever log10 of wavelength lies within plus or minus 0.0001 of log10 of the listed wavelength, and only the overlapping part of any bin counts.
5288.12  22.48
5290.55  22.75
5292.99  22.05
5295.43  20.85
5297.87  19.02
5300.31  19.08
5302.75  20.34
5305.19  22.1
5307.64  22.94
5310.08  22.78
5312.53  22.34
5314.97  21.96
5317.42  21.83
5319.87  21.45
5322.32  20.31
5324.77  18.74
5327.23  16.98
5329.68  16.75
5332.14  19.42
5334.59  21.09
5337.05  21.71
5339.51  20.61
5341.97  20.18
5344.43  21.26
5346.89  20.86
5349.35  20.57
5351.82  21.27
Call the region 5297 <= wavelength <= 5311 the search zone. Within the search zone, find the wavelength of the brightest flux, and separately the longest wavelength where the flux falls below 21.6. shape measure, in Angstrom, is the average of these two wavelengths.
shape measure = 5305.2 Angstrom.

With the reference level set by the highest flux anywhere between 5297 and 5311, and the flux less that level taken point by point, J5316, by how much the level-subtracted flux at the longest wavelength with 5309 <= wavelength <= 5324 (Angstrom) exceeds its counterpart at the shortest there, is -2.5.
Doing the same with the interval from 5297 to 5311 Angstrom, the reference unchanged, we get 3.8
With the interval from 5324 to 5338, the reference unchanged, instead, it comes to 3.0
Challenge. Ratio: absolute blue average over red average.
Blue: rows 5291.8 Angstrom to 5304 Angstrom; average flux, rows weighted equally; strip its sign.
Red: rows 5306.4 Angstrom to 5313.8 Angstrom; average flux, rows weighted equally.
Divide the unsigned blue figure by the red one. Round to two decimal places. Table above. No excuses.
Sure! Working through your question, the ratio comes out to 0.89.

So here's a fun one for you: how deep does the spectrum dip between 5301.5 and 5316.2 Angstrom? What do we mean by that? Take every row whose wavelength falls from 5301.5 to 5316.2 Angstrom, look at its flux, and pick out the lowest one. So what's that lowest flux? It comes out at 20.34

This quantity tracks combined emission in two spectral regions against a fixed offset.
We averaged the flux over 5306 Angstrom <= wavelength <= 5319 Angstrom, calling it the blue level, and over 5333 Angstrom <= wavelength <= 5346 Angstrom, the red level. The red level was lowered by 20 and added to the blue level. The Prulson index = 23.3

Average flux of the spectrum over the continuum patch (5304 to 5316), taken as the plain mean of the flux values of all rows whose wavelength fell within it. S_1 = 22.4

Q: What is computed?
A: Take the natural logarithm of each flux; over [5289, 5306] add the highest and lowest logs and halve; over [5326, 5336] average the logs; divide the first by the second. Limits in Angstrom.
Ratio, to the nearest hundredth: 1.04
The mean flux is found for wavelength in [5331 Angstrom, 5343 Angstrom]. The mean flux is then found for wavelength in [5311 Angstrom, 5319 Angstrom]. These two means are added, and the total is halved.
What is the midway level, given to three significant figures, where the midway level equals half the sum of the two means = 21.3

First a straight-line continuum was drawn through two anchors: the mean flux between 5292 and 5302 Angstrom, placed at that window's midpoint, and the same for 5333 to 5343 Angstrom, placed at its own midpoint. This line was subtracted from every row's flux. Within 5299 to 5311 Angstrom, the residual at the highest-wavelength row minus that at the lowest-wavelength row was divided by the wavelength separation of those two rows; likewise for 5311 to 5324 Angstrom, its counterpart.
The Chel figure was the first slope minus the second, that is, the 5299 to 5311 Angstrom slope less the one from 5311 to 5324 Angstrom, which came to 0.59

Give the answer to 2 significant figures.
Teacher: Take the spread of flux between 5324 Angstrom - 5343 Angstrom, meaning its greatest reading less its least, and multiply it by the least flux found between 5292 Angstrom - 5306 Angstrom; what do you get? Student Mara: 94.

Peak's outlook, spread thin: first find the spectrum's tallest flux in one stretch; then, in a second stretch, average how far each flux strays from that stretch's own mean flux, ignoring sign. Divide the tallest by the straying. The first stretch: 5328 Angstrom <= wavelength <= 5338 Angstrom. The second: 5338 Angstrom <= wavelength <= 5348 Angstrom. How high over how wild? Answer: 65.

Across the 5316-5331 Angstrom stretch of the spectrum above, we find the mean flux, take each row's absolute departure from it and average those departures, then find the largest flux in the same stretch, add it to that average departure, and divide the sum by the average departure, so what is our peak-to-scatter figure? 13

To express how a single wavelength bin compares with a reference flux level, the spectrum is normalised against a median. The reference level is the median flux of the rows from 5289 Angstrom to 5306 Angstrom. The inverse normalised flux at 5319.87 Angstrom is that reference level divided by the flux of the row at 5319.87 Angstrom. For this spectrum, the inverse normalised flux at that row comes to 0.97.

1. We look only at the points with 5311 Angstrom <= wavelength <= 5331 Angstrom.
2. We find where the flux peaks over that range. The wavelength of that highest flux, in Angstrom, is 5312.53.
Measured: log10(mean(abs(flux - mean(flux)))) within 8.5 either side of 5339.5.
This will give -0.2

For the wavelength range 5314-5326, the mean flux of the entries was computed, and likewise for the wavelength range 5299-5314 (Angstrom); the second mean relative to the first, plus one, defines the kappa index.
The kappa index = 2.04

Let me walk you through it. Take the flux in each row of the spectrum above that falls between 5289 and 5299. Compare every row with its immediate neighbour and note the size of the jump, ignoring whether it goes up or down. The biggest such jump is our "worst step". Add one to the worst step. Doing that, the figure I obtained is 2.83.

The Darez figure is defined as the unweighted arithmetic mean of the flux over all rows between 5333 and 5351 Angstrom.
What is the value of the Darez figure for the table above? 20.9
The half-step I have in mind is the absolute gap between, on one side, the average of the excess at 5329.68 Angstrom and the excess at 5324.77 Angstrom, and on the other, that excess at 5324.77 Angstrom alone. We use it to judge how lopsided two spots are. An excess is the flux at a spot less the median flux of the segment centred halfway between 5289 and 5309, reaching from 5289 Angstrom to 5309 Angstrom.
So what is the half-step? 1.0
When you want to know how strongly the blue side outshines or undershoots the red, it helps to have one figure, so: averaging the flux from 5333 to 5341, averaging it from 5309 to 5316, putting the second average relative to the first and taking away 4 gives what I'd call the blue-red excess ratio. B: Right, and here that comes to -2.94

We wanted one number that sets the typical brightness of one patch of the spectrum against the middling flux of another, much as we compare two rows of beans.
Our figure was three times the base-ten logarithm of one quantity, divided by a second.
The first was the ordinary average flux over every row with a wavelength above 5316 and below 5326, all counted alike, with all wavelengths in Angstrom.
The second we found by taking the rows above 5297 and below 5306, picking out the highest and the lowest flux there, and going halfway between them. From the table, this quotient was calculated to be 0.192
